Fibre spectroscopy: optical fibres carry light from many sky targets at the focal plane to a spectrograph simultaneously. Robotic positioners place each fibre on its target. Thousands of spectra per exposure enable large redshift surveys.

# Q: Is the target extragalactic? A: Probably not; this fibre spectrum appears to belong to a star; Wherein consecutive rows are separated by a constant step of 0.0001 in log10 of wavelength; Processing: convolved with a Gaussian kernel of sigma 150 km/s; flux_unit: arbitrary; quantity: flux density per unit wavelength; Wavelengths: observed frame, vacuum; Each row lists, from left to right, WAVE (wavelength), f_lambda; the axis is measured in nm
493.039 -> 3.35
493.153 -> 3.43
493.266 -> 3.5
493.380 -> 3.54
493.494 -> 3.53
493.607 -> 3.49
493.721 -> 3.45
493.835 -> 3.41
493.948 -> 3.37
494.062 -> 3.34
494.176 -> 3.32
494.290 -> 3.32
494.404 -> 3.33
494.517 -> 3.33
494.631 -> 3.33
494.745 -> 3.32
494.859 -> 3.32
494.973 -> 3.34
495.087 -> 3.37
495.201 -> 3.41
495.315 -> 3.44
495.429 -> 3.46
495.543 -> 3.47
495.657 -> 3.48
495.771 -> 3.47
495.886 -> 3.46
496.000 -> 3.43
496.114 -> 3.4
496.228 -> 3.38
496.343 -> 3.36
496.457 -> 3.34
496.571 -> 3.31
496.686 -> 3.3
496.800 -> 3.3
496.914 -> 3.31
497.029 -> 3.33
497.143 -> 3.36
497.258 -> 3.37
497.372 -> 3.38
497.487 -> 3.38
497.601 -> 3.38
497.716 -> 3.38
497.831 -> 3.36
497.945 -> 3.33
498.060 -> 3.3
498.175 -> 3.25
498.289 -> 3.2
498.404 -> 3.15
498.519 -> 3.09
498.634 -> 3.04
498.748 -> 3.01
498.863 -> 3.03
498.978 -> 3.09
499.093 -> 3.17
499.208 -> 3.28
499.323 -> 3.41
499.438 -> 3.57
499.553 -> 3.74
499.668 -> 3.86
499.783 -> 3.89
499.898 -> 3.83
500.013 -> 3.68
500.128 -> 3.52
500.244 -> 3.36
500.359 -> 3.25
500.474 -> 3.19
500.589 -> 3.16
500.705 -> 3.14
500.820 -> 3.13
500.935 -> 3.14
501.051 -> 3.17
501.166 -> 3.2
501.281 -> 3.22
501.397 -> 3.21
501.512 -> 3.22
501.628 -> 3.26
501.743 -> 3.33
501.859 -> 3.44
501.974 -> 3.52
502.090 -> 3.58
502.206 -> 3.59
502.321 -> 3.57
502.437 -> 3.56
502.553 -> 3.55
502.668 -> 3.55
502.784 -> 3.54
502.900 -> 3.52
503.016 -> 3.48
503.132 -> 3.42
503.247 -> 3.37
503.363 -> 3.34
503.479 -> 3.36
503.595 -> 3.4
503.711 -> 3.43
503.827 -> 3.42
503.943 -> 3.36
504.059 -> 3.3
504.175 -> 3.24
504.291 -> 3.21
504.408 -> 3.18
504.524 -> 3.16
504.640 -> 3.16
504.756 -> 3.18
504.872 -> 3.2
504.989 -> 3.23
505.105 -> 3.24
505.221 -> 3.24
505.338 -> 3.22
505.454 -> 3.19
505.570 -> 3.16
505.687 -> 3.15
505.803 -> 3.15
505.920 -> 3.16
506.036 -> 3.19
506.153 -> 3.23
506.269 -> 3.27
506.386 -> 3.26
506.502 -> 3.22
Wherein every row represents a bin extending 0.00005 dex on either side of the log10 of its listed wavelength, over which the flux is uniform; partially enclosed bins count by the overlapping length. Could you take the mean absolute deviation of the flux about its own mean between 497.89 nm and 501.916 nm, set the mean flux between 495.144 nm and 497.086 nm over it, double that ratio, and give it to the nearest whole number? 37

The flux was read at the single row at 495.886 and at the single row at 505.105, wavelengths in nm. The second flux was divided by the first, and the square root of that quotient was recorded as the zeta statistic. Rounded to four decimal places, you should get 0.9677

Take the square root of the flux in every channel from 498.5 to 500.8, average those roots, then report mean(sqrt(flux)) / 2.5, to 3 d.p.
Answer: 0.733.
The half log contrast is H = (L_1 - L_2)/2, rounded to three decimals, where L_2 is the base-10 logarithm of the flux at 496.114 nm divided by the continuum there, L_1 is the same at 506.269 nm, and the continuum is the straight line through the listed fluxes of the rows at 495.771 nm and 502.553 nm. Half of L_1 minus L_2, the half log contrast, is -0.016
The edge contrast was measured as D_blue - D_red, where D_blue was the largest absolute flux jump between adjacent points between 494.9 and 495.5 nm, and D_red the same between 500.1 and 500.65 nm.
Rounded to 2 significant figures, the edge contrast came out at -0.12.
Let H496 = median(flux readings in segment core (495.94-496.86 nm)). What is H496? 3.35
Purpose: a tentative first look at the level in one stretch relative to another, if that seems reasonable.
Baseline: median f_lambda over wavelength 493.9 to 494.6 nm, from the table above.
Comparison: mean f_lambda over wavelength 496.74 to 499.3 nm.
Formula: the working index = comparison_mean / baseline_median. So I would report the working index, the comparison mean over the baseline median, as 0.98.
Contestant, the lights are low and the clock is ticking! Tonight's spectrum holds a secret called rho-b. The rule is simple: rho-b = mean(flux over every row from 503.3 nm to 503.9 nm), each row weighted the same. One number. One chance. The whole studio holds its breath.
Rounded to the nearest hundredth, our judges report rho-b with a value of 3.39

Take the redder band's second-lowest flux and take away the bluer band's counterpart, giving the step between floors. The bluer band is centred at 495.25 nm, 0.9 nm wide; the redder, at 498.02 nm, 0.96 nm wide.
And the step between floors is -0.14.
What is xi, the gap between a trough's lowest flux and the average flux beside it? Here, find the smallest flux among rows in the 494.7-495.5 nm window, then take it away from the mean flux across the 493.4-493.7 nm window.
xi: 0.19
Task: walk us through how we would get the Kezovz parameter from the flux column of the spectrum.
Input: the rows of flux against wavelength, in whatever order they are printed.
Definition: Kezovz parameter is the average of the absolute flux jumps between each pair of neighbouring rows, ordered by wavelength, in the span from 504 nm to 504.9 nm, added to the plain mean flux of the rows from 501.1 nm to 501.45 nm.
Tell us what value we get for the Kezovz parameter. 3.24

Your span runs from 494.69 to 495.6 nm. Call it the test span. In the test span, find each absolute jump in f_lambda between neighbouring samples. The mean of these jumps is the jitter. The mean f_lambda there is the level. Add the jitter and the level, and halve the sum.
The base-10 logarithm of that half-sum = 0.232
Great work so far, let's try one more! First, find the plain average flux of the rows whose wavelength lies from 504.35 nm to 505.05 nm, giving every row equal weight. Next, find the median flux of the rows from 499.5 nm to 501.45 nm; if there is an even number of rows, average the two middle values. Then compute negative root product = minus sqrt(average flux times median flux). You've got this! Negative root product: -3.20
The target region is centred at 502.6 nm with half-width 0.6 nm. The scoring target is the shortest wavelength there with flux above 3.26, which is 502.090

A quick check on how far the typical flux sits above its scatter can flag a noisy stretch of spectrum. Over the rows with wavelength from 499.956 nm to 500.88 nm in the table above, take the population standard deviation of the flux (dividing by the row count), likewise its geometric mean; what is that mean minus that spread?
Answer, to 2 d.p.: 3.11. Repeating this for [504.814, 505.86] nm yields 3.16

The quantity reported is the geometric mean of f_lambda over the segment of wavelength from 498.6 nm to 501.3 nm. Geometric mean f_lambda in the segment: 3.33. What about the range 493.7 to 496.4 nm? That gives 3.39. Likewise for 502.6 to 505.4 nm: 3.32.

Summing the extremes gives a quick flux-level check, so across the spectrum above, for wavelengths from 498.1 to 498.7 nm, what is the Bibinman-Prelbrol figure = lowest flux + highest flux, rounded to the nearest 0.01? 6.29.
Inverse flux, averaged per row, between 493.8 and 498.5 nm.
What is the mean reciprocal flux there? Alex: 0.298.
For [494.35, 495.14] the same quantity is 0.300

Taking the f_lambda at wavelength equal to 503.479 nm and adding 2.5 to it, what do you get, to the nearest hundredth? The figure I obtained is 5.86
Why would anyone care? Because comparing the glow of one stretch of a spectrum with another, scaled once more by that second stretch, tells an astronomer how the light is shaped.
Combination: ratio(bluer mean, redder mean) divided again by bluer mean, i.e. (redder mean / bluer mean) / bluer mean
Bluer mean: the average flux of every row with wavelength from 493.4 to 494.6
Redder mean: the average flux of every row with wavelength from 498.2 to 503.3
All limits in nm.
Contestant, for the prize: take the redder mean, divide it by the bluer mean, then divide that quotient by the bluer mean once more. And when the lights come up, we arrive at 0.293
